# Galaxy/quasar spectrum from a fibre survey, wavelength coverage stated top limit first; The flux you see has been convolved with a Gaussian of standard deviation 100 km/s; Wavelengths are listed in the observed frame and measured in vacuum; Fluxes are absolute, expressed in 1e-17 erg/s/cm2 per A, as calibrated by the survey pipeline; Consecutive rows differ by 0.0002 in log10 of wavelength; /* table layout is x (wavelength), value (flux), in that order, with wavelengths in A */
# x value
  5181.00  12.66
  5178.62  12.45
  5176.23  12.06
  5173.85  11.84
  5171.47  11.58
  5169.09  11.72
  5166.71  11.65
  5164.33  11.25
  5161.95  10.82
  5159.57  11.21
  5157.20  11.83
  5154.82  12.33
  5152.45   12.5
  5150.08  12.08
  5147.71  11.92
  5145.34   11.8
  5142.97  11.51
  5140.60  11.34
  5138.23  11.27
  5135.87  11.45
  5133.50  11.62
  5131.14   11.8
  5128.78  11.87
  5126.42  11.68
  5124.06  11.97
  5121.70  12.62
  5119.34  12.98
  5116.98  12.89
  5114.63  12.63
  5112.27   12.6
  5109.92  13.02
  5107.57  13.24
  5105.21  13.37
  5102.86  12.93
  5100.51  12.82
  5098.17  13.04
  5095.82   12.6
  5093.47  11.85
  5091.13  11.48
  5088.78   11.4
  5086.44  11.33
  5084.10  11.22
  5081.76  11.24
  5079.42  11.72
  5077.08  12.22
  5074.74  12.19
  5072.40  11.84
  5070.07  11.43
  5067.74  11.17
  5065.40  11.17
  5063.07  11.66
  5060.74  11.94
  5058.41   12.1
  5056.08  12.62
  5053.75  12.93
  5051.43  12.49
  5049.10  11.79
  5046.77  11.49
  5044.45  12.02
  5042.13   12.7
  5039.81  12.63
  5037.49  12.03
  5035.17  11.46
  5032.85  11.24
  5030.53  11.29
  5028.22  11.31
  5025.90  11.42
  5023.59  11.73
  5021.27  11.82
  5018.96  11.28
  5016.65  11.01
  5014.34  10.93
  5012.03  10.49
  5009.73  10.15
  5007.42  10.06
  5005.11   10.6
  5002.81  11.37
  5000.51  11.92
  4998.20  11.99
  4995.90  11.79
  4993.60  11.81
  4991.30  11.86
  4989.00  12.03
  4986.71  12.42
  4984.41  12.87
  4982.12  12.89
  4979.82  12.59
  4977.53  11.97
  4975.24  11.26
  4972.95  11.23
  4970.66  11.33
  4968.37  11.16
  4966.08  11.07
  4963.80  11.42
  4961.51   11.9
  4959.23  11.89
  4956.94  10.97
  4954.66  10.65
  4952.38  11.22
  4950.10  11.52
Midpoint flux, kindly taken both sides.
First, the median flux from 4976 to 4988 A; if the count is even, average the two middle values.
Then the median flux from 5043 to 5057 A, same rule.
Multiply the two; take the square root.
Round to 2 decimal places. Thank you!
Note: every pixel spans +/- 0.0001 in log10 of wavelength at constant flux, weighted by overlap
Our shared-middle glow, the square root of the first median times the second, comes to 12.42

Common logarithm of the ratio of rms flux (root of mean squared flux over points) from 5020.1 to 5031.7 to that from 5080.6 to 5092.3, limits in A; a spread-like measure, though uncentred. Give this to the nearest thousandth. 0.007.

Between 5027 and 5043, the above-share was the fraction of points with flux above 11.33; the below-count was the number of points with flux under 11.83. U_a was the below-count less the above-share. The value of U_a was 3.4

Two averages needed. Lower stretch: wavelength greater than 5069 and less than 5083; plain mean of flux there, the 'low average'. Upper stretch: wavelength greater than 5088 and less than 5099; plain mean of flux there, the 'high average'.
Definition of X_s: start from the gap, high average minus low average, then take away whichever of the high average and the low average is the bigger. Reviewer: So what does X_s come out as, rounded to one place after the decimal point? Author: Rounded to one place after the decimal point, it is -11.8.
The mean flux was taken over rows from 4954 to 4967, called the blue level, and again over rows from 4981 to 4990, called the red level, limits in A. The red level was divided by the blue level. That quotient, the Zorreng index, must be 1.11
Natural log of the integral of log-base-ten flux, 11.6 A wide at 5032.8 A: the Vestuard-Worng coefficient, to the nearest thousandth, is 2.508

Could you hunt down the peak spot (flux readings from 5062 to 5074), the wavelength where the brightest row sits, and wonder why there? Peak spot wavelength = 5072.40 A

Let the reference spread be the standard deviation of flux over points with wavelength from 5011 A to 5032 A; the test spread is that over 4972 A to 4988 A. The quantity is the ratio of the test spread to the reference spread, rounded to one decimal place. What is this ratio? 1.7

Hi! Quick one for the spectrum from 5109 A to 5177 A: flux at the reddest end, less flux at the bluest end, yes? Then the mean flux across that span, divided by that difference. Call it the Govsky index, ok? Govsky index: -12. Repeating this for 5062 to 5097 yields 12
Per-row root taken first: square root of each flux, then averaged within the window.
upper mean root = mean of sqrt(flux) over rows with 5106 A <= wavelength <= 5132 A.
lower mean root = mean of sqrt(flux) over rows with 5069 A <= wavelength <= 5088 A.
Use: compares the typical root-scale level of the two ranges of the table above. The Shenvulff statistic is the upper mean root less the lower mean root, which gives 0.12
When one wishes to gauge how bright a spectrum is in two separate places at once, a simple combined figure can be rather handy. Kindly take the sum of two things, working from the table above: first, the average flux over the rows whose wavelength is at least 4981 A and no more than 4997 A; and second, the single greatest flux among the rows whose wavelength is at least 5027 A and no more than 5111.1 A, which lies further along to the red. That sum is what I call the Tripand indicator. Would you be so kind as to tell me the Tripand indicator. 25.6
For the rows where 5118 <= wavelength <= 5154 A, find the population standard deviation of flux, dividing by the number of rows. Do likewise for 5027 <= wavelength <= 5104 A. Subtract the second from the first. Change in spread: -0.12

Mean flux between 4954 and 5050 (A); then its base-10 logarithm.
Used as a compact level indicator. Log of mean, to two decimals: 1.06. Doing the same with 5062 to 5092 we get 1.06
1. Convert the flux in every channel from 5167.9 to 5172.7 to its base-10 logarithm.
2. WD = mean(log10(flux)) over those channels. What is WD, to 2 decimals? 1.07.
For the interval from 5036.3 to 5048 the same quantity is 1.09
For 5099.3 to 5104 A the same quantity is 1.11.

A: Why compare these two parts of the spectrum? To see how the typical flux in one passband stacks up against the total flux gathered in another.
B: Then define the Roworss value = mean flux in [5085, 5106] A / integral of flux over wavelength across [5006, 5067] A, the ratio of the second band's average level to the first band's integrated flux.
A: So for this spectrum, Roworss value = 0.02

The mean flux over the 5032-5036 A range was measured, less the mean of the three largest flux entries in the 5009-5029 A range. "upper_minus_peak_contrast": -0.31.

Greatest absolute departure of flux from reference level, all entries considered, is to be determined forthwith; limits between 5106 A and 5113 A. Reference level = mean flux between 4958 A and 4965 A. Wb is 1.5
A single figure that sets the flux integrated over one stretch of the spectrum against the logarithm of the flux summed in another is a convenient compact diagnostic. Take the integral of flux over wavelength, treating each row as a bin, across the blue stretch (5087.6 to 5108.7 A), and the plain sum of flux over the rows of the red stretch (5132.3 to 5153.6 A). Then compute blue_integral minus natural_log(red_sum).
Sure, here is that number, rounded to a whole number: 260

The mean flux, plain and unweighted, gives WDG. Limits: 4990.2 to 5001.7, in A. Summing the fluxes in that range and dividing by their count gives 11.9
